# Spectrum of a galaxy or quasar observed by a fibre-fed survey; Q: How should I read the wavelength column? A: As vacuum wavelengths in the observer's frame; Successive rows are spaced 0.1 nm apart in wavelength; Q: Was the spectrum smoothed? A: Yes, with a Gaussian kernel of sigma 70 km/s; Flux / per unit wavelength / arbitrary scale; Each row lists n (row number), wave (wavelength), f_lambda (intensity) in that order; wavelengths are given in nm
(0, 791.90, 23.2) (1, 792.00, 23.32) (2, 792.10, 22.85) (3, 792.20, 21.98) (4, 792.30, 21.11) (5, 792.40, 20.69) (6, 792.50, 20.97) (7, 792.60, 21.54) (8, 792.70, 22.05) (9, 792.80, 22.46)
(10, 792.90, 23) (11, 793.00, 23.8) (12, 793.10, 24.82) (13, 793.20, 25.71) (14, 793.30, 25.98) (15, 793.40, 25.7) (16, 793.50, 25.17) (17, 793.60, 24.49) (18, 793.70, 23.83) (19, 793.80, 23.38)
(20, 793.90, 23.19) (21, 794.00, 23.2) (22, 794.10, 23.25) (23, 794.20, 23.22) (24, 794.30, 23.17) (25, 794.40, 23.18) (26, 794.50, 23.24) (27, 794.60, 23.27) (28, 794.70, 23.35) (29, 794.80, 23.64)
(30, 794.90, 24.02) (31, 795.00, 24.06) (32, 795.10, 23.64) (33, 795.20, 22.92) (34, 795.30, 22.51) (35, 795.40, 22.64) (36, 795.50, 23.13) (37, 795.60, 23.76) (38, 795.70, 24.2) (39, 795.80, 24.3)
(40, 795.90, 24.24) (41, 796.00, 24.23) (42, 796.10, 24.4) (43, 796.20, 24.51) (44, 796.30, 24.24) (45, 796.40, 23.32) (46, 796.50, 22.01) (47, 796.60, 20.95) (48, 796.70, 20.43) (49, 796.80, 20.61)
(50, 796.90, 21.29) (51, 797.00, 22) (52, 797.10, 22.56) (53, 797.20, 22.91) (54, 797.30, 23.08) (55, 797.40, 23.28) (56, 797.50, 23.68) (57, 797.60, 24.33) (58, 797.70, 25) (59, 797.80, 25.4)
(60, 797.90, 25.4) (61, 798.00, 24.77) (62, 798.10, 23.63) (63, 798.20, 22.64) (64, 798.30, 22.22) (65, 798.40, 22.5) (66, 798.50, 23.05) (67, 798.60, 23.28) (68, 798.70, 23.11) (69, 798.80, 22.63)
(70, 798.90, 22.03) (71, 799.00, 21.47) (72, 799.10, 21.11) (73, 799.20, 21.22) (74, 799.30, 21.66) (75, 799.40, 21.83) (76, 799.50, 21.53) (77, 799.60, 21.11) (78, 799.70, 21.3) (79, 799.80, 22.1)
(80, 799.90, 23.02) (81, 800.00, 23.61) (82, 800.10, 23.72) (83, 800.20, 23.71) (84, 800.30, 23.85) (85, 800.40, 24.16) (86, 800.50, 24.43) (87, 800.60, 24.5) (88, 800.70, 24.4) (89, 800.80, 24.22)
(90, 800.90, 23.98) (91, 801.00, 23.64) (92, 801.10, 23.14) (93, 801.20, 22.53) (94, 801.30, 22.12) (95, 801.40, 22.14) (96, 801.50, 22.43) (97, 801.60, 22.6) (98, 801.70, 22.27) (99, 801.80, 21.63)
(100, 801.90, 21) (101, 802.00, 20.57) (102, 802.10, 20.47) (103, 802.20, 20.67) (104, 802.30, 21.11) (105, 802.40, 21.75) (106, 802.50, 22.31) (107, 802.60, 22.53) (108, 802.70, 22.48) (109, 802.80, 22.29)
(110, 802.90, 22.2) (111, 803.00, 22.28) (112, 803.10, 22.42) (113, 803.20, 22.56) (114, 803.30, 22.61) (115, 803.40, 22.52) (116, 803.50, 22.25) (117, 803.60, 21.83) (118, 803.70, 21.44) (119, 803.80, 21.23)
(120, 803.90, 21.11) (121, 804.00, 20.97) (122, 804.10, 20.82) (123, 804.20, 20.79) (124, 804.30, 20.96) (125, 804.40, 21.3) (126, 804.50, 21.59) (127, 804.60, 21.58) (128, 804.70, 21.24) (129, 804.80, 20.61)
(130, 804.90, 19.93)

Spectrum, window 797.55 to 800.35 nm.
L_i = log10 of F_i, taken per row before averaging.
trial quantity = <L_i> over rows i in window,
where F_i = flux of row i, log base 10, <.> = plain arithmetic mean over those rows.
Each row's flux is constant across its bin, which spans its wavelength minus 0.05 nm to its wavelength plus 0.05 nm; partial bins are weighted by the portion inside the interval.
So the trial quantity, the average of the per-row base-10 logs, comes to 1.36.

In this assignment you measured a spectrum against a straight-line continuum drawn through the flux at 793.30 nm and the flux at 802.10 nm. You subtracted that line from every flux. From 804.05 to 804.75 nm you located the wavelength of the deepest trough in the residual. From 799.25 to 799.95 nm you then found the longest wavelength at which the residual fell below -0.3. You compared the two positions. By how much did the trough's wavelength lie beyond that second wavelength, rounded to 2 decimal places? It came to 4.40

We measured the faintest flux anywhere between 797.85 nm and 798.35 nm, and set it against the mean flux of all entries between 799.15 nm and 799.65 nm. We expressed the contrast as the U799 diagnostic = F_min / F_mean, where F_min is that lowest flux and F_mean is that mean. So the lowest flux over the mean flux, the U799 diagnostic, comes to 1.03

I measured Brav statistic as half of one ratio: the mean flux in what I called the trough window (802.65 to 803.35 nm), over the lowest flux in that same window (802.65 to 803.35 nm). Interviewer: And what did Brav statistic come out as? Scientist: 0.5046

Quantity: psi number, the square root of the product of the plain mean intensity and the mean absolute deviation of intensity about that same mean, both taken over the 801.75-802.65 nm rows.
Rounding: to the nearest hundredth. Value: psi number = 3.69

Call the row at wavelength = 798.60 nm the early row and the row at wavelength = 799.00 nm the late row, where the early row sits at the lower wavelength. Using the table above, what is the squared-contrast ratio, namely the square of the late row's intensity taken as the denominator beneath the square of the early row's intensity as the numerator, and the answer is 1.18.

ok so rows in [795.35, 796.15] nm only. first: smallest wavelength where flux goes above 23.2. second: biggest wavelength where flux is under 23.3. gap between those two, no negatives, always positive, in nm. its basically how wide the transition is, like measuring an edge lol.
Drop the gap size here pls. 0.10 nm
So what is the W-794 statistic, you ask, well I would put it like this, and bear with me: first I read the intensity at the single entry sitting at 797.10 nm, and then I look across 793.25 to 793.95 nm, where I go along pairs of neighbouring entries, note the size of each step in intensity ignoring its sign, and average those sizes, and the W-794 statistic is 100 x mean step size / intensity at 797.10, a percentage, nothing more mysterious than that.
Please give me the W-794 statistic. 2.1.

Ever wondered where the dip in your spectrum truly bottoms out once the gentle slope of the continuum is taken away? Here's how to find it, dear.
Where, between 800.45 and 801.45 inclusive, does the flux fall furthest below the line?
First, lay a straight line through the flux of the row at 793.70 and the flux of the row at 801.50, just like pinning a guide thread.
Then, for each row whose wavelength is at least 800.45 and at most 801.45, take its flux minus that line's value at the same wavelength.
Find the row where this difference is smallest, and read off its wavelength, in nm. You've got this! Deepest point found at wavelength 801.30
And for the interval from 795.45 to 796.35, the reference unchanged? 795.50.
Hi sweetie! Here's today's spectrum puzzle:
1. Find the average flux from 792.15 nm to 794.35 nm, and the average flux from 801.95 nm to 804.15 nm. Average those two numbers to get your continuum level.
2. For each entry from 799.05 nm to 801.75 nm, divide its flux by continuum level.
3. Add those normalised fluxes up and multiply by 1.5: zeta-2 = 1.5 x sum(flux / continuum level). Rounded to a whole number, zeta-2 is 41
